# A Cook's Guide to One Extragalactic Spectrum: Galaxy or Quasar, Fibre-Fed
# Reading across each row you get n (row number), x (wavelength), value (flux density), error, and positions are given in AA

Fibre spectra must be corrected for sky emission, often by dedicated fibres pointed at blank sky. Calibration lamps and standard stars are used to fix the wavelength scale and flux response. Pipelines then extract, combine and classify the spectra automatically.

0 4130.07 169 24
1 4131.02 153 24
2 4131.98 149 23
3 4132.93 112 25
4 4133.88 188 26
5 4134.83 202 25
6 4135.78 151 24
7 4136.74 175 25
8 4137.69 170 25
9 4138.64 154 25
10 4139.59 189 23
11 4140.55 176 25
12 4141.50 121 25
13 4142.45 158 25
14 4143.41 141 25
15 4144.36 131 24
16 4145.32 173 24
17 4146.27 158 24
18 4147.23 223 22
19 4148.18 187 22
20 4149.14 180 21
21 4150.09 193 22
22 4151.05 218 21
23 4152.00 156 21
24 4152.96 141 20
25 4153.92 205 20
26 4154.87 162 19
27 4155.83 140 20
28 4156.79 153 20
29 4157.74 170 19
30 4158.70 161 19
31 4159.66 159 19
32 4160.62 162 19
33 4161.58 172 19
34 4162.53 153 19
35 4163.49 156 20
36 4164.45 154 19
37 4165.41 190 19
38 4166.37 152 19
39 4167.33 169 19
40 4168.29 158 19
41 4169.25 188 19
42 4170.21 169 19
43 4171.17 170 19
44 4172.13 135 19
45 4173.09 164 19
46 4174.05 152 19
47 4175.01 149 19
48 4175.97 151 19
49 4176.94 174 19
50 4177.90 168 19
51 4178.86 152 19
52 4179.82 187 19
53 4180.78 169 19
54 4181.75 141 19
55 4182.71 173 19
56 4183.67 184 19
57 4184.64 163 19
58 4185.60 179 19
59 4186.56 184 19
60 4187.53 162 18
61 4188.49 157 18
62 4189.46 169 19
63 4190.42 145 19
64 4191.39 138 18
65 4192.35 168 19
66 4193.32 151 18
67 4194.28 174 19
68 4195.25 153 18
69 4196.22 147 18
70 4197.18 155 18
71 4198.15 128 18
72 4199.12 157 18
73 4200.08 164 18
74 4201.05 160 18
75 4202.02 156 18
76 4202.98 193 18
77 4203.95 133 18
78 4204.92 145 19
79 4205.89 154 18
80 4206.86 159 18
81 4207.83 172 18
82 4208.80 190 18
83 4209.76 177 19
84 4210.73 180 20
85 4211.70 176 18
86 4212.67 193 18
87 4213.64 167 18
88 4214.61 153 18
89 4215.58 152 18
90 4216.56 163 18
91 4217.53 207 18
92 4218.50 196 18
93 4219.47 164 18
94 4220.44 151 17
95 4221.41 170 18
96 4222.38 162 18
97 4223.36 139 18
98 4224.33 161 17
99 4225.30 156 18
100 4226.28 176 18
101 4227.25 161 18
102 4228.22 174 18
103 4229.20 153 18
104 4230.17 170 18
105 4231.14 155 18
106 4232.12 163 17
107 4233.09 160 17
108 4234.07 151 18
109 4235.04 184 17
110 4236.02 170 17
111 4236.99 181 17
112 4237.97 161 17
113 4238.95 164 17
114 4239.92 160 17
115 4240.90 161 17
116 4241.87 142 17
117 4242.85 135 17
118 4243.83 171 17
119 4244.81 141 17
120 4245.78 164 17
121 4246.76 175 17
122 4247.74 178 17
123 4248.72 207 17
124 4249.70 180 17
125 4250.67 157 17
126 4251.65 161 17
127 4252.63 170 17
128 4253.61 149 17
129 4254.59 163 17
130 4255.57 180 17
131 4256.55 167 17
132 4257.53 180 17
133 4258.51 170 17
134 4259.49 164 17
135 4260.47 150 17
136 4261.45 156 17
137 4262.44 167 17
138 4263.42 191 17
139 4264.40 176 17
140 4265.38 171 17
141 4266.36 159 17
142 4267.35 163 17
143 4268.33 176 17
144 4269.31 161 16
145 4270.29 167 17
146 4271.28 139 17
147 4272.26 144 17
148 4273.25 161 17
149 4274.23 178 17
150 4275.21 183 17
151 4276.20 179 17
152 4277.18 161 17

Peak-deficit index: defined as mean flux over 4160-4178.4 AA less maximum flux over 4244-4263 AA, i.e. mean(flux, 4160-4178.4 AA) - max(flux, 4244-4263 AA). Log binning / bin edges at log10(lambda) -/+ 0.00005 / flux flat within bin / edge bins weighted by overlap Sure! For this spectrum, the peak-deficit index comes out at -45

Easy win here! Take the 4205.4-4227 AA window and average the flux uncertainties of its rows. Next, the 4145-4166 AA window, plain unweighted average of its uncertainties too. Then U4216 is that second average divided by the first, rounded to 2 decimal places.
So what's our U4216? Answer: 1.13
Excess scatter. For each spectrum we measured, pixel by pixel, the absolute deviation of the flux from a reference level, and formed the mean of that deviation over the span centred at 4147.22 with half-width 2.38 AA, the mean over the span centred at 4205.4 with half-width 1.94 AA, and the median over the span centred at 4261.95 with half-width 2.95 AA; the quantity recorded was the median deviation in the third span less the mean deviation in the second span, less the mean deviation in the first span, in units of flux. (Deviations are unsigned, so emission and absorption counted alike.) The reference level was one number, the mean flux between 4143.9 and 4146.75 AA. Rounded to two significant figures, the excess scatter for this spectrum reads -27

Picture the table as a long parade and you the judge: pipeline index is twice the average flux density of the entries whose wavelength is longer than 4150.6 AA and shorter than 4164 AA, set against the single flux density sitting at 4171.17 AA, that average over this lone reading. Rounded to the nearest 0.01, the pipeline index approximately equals 1.94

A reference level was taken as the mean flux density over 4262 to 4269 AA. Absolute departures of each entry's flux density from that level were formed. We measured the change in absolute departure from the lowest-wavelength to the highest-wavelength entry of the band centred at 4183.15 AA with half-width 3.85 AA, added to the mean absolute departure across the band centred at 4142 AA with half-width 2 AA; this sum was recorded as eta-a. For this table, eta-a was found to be 22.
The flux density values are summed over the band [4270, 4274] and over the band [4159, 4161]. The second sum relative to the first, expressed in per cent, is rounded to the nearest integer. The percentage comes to 53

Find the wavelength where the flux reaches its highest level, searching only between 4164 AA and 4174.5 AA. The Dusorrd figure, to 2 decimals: 4165.41 AA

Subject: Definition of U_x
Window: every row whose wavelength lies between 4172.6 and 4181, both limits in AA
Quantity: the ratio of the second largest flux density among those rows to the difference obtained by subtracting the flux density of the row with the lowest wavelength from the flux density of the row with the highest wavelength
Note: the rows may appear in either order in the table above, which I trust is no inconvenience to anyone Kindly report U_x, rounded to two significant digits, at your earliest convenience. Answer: 35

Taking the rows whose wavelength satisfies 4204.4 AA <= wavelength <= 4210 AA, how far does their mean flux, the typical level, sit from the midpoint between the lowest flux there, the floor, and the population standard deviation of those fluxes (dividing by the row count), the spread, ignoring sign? 86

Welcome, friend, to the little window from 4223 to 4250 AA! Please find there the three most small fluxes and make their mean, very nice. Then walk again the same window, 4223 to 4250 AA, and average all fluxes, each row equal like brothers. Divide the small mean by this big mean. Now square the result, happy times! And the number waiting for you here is 0.711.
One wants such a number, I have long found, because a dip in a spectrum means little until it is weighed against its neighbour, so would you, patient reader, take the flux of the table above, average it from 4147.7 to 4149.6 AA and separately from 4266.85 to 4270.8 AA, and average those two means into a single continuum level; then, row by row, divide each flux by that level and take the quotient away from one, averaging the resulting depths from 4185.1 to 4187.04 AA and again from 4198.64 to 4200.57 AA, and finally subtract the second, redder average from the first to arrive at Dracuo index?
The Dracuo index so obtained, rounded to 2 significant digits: -0.12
